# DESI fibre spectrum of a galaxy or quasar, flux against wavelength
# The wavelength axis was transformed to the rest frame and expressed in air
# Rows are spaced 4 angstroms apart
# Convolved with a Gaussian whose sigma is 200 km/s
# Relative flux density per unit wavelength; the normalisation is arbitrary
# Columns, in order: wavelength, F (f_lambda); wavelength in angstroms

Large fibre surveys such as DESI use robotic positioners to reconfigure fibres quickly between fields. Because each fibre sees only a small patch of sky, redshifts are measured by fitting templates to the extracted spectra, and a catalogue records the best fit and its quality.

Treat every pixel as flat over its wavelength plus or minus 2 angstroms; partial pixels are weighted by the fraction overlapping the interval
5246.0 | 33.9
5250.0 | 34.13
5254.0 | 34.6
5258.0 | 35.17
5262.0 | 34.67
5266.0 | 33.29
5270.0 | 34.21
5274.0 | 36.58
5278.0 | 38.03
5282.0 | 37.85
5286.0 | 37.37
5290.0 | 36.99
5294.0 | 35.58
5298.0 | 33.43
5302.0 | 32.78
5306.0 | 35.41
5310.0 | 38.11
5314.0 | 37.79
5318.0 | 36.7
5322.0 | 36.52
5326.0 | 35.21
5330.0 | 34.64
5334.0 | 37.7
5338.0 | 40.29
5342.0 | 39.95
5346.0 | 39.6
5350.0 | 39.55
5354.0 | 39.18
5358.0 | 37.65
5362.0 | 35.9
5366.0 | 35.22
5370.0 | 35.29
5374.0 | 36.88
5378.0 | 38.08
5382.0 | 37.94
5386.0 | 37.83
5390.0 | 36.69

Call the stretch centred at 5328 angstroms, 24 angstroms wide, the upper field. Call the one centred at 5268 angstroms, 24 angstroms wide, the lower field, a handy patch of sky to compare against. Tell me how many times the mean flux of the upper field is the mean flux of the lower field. 1.04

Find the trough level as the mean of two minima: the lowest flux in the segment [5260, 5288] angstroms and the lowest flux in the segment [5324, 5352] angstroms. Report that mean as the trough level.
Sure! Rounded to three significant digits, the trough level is 34.0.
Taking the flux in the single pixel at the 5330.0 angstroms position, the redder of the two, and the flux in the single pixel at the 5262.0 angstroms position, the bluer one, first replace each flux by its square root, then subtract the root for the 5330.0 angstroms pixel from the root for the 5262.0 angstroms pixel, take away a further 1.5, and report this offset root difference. -1.5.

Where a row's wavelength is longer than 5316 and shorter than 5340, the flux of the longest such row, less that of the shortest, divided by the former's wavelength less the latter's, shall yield 0.18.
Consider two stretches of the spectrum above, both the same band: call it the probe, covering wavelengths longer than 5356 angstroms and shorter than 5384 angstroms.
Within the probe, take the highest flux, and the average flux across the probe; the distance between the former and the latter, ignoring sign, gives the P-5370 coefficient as 1.4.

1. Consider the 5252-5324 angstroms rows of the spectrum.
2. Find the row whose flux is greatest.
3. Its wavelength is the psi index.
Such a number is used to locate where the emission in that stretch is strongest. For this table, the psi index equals 5310.0 angstroms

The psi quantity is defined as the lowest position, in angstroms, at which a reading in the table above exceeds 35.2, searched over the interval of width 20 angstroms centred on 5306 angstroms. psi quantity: 5306.0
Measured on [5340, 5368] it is 5342.0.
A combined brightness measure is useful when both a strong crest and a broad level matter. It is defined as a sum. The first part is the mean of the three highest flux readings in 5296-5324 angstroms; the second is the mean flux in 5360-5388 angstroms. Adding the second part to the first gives 74.3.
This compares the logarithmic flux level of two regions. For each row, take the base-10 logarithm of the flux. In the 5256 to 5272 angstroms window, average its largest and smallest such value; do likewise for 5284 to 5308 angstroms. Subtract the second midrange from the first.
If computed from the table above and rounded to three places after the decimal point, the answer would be -0.010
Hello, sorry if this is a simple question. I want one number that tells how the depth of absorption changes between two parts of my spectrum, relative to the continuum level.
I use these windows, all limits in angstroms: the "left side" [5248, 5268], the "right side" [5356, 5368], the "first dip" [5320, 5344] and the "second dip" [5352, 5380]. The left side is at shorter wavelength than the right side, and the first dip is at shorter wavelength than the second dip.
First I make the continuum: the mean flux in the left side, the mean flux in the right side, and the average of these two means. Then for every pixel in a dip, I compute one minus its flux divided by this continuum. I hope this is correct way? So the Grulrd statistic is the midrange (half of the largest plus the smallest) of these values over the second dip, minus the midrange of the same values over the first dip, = 0.01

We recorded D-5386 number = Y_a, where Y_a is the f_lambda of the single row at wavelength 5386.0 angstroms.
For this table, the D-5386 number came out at 37.83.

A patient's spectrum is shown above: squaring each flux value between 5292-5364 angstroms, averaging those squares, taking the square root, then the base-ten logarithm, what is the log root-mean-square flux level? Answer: 1.569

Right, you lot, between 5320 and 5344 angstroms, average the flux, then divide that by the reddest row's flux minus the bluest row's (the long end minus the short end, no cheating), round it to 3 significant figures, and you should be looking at 10.9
